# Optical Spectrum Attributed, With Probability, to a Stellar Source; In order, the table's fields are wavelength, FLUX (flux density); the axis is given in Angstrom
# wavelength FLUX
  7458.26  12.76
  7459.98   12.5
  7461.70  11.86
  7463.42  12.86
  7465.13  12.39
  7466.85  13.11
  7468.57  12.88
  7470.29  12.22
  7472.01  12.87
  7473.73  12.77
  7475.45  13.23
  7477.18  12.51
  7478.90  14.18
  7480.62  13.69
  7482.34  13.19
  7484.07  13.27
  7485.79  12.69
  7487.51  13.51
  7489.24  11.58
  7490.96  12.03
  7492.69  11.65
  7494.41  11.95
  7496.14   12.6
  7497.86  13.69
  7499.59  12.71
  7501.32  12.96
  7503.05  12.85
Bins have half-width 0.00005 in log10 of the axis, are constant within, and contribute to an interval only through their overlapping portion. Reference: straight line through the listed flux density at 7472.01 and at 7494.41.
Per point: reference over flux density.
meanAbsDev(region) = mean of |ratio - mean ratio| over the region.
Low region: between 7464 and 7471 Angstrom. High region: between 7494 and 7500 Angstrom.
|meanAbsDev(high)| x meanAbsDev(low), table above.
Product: 0.0011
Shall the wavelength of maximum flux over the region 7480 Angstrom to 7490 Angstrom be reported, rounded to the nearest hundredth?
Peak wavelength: 7480.62 Angstrom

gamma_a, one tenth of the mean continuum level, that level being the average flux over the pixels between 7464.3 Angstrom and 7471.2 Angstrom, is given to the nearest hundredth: 1.27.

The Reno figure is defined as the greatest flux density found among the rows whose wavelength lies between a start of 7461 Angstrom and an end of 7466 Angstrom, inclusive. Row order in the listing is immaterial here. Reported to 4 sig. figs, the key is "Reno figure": 12.86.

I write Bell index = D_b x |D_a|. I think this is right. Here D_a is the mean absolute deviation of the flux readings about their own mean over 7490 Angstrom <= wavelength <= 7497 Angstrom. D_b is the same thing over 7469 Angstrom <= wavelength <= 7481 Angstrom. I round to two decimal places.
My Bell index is 0.15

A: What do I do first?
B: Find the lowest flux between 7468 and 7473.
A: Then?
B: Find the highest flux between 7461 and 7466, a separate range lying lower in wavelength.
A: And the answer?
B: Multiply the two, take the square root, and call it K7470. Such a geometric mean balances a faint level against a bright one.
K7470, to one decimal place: 12.5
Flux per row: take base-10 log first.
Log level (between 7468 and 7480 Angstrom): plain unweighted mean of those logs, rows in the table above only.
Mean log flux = 1.112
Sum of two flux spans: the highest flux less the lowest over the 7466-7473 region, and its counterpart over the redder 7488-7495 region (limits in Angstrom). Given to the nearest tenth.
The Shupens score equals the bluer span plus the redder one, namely 1.3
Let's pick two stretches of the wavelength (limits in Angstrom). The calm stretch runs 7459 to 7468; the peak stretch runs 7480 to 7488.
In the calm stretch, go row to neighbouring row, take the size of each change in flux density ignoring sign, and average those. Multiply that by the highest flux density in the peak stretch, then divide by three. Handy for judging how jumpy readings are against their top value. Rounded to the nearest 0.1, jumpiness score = 3.2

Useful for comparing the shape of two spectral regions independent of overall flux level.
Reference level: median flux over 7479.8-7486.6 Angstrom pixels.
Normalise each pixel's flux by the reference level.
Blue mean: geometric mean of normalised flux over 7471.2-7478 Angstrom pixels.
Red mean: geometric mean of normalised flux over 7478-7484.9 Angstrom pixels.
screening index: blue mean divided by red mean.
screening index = 0.95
